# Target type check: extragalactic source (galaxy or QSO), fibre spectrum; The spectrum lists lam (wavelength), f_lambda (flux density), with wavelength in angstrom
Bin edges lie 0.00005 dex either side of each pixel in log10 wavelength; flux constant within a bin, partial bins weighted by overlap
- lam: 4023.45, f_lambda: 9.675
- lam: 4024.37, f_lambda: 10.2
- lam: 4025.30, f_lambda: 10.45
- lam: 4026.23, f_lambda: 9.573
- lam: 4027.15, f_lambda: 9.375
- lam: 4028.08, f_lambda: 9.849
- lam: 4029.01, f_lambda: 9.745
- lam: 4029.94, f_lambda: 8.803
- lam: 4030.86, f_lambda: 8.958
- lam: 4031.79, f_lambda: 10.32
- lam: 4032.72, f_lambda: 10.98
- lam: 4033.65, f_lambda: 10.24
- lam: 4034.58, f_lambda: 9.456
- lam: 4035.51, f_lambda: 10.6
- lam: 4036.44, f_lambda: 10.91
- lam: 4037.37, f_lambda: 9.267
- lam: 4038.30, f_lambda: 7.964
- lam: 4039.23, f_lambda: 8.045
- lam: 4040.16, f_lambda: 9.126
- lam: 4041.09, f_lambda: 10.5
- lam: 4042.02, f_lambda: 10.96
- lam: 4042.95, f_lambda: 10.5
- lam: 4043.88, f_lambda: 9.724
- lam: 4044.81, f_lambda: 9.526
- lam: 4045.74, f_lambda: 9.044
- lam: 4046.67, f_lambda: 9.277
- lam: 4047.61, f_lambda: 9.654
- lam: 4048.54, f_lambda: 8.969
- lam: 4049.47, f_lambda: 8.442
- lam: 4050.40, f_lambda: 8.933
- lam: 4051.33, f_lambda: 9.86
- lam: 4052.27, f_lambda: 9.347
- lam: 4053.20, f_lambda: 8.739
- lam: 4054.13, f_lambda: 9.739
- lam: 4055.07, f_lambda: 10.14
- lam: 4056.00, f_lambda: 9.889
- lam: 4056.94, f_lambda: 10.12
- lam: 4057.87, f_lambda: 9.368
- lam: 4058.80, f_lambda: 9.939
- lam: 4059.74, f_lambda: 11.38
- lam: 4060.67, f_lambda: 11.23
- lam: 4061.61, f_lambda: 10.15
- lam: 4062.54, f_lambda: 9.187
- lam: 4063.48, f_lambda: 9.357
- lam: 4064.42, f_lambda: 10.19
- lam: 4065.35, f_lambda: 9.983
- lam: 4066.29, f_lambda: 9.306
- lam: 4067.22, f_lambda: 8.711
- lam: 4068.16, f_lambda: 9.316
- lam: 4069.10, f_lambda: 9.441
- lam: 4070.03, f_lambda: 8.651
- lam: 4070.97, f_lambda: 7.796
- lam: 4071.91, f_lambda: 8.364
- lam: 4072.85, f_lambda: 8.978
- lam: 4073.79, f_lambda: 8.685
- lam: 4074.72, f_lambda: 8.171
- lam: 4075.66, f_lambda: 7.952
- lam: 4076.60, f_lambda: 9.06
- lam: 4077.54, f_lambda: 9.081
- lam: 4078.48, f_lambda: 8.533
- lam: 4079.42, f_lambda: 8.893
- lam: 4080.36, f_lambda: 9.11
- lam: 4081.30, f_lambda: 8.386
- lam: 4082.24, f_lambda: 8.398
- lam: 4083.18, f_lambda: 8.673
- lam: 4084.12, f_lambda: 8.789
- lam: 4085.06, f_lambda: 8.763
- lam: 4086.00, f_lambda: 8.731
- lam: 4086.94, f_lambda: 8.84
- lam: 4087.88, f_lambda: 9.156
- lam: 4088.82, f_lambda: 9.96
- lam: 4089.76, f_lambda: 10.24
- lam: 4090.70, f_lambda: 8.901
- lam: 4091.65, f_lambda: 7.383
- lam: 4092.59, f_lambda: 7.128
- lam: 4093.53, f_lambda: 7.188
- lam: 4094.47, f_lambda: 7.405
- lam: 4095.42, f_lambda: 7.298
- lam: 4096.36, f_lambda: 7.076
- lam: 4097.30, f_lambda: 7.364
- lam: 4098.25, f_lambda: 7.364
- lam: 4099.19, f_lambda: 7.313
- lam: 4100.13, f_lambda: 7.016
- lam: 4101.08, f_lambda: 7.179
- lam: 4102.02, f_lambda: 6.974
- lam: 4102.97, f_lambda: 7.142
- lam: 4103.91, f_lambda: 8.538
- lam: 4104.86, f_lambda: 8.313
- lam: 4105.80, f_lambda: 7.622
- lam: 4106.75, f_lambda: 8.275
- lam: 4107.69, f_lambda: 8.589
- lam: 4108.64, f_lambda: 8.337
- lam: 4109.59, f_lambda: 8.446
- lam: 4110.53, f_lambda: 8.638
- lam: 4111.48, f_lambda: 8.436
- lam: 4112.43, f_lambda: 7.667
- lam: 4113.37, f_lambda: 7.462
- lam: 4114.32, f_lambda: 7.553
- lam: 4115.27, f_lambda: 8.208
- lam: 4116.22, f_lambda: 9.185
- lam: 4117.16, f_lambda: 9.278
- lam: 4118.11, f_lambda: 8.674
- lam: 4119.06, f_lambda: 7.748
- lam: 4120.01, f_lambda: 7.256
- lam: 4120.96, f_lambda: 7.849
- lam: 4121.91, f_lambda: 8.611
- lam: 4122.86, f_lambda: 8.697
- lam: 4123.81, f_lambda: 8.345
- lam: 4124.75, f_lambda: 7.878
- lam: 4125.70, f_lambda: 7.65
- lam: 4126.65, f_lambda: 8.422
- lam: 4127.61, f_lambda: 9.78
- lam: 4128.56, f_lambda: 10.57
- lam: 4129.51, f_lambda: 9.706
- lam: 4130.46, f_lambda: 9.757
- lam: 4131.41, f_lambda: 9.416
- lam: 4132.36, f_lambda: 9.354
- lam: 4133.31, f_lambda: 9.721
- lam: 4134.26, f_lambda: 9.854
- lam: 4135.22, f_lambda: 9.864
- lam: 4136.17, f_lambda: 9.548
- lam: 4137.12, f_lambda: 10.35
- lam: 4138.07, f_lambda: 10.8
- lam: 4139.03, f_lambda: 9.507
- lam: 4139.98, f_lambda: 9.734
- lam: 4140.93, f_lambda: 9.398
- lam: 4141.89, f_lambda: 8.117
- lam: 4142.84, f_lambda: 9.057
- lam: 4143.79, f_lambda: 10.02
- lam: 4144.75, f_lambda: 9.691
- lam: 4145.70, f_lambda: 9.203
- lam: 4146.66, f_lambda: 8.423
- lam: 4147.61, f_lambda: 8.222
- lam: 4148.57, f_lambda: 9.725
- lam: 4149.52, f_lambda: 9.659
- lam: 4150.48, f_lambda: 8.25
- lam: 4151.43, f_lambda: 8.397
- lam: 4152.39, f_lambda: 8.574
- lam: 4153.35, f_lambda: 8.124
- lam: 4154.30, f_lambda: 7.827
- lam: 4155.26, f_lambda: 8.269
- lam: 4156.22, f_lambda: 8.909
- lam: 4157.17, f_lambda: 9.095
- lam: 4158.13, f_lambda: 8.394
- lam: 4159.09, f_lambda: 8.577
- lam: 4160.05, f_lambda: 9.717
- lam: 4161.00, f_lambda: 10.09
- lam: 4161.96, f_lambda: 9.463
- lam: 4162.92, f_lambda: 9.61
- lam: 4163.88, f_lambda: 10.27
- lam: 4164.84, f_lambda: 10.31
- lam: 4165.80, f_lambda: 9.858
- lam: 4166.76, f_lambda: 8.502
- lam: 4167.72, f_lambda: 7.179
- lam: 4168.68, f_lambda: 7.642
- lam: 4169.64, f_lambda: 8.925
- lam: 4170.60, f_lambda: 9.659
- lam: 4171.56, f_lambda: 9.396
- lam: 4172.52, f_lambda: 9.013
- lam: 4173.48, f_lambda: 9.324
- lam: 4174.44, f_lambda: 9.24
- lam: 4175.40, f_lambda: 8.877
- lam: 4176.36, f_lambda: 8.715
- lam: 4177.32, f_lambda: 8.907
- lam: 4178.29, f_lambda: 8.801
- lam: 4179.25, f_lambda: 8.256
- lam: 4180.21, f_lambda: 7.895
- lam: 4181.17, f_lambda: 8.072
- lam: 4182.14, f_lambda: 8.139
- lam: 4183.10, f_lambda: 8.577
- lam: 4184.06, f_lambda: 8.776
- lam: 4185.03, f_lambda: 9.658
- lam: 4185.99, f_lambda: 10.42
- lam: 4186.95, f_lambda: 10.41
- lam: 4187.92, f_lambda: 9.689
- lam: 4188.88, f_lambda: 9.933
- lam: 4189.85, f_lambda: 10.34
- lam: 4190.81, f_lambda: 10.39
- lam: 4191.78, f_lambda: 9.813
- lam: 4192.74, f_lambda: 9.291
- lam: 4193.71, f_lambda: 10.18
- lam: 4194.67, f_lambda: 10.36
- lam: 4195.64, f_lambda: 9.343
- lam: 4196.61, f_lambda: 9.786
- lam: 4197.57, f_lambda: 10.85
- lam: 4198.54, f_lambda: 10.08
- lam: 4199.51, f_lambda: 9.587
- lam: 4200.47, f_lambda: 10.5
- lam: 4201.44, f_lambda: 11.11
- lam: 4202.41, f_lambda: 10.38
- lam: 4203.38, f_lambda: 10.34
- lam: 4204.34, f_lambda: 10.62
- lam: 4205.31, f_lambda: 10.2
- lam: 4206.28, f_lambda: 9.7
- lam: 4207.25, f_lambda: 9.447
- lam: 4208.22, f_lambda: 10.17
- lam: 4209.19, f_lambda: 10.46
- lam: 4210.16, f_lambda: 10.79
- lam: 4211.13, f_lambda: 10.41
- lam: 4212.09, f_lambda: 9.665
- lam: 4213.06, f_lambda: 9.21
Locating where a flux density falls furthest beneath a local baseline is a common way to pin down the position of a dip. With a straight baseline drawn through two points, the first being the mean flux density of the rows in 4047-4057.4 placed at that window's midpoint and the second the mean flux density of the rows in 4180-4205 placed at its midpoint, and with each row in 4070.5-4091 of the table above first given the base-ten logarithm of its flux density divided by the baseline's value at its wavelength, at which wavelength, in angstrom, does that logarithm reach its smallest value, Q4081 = 4070.97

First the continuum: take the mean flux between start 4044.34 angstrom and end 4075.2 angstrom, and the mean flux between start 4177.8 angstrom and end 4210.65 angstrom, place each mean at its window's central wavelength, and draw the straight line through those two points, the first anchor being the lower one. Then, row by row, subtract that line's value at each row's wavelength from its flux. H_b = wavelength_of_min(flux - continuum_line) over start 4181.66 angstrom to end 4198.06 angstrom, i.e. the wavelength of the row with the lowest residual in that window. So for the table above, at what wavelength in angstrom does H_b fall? 4182.14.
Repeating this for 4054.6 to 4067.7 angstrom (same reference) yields 4067.22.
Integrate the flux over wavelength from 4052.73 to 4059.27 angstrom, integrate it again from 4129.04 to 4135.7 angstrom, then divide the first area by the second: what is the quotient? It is 0.99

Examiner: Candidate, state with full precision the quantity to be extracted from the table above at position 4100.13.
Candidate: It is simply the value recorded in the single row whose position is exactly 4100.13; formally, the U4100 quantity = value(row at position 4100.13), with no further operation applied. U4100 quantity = 7.016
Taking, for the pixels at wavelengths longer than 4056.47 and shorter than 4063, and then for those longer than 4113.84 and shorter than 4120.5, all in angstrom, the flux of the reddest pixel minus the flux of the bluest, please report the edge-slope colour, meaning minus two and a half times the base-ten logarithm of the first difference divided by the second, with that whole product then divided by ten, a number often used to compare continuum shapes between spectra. -0.12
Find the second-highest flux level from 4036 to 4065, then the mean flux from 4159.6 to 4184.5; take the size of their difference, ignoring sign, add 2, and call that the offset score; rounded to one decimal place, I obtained 4.3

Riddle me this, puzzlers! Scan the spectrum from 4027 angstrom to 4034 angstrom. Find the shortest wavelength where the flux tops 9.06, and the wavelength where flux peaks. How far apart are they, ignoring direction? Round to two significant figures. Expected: 5.6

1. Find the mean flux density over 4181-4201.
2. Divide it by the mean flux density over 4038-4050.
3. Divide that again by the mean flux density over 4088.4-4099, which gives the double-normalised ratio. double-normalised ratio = 0.131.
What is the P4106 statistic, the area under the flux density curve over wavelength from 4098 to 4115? 133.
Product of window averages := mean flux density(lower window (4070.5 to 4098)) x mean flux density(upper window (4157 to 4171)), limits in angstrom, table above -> 77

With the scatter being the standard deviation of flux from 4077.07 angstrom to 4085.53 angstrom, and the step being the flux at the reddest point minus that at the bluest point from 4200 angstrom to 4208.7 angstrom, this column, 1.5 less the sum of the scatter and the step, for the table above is 1.6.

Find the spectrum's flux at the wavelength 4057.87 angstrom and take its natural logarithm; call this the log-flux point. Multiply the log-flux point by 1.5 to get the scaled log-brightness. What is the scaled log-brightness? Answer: 3.4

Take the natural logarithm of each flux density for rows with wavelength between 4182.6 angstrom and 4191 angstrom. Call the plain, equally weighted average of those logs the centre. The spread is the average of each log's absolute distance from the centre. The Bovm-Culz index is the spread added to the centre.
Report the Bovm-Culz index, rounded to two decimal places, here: 2.34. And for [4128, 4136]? 2.30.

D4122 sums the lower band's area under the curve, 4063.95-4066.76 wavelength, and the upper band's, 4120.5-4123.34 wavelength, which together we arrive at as 51.5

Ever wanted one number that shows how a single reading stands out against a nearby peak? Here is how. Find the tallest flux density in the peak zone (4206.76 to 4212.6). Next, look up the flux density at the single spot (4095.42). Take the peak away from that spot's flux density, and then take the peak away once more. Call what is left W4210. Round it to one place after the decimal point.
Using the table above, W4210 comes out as -14.3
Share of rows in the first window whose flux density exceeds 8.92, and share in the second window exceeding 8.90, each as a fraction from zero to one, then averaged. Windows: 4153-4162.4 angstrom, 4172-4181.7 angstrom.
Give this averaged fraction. 0.40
